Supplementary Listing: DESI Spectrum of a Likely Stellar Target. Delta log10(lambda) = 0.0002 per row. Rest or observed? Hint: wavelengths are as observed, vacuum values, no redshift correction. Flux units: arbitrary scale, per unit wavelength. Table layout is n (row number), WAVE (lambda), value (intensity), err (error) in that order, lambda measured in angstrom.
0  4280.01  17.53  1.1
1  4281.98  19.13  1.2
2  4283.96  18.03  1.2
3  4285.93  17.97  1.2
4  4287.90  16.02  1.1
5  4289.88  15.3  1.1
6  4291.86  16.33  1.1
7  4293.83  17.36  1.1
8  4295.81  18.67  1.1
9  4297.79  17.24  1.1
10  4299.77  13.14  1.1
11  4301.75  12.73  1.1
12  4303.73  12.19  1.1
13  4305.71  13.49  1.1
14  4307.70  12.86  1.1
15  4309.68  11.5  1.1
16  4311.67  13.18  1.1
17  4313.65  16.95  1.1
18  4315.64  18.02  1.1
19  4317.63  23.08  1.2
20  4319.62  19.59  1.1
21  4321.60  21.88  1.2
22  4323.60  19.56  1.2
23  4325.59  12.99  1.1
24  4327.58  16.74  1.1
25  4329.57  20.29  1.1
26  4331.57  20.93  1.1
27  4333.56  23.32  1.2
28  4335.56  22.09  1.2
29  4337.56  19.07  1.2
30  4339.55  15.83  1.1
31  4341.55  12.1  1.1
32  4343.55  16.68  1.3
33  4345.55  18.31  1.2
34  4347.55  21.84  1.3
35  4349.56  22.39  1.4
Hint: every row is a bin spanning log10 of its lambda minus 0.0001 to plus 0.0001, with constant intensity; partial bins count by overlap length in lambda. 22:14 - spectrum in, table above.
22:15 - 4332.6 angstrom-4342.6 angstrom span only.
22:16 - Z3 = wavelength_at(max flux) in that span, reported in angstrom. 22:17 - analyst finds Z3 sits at 4333.56 angstrom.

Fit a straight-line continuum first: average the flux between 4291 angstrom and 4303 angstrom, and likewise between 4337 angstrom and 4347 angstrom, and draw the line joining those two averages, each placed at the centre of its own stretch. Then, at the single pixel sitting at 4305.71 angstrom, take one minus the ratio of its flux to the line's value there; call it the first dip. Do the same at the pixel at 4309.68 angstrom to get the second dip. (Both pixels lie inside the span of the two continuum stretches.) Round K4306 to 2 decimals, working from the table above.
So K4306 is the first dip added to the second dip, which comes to 0.44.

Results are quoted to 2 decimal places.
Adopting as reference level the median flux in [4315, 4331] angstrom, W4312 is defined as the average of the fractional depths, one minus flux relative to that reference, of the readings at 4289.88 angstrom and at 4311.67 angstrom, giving 0.27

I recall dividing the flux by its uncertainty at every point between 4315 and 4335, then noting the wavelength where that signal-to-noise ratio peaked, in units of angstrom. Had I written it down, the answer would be 4333.56 angstrom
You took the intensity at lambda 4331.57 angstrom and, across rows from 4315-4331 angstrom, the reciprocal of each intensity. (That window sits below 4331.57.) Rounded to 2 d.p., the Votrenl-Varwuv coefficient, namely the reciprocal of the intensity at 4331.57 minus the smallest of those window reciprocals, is 0.00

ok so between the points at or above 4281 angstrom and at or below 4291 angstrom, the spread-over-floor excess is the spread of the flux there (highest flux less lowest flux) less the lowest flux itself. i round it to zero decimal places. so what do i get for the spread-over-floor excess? -11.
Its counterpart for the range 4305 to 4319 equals 0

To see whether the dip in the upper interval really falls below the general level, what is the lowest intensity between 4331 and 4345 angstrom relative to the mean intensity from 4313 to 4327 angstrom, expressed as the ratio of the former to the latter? 0.64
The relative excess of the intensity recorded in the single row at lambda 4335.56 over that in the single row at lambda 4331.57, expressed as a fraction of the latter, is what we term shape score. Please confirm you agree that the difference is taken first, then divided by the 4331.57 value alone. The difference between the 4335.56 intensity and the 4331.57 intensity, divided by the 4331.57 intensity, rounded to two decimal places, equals 0.06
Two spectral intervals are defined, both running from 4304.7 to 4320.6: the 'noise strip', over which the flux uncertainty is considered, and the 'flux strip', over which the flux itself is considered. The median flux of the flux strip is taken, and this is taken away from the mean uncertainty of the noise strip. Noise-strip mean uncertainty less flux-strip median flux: -14.1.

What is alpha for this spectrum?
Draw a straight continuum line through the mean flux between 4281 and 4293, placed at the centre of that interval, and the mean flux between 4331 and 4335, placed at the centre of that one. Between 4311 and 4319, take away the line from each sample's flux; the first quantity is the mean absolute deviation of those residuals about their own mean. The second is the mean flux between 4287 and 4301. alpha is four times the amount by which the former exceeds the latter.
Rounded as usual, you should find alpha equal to -55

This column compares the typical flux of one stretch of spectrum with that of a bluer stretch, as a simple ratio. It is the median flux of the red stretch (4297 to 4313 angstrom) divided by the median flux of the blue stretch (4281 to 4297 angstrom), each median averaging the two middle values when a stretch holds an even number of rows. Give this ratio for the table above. 0.74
